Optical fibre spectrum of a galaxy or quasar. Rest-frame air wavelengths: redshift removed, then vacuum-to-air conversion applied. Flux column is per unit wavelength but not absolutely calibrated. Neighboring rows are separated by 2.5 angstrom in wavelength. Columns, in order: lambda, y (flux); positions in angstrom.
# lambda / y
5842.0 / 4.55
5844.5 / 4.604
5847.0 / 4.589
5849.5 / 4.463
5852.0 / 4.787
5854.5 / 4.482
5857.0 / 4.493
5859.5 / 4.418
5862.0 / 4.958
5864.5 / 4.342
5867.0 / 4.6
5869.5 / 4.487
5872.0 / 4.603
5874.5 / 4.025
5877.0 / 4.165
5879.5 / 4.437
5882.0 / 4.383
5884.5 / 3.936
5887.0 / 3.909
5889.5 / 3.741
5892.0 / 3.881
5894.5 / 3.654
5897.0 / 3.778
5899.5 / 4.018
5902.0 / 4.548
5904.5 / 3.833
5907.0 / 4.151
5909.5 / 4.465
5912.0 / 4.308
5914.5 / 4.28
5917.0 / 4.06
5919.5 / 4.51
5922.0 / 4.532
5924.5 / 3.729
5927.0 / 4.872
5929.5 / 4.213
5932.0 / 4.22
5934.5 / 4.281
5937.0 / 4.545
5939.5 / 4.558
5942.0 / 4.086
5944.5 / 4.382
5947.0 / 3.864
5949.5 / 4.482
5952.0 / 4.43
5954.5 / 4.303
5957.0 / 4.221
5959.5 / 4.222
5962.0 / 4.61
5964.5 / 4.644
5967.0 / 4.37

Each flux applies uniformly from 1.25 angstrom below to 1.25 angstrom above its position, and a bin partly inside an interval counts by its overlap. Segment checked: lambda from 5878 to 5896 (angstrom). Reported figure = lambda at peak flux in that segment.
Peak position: 5879.5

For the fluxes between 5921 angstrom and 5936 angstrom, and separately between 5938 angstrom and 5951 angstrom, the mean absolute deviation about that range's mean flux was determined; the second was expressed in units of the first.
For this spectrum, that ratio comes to 0.9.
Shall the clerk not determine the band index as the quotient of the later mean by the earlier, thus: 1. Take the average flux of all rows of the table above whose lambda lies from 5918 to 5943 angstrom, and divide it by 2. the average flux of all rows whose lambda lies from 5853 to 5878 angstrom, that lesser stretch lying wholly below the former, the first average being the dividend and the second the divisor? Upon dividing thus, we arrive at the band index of 0.98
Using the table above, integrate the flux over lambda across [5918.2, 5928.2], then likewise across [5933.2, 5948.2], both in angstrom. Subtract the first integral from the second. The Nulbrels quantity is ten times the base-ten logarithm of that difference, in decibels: 13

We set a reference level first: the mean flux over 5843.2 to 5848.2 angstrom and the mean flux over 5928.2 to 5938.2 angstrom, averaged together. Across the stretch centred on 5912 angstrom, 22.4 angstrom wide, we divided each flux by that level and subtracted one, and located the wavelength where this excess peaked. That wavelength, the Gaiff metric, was 5902.0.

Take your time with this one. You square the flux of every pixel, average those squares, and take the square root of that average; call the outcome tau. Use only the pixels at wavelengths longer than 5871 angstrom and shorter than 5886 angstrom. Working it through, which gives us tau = 4.26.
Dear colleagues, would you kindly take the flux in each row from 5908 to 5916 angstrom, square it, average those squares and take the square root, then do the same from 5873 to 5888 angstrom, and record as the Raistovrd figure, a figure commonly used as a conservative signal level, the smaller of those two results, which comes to 4.15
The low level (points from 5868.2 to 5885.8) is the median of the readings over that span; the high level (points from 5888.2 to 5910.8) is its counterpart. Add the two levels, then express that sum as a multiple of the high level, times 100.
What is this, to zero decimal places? 213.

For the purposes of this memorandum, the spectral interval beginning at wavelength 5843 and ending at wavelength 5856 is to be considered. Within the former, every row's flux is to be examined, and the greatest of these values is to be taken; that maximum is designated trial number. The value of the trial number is 4.787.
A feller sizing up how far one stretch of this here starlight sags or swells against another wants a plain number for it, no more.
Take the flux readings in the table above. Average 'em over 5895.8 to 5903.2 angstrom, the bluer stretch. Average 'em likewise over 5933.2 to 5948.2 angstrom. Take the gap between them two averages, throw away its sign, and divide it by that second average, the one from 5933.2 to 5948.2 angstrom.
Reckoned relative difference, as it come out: 0.040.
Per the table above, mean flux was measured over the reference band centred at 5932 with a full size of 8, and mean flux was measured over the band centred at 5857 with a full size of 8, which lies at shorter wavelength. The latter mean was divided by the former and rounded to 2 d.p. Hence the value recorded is 1.05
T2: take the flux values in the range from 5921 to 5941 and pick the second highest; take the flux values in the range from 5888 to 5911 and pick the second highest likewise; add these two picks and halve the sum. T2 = 4.51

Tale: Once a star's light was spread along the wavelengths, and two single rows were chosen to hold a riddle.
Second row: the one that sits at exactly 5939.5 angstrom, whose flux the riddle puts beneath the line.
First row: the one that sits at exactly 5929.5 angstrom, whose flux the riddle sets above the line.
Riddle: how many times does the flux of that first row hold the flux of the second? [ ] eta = 0.92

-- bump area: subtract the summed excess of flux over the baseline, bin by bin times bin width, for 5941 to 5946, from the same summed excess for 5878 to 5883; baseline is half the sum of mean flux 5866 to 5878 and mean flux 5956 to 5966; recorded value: 0.9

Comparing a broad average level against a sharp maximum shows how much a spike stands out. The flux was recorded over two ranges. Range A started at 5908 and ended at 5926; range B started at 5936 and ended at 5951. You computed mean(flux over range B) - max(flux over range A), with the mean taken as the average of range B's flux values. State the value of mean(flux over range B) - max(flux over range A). -0.21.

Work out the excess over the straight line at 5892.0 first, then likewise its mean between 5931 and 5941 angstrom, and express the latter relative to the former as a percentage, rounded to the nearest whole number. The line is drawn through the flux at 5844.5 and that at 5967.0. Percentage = 5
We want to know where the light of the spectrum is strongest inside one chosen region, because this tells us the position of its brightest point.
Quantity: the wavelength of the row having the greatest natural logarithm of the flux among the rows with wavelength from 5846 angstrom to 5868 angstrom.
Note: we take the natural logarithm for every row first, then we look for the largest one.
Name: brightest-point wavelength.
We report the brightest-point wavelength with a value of 5862.0 angstrom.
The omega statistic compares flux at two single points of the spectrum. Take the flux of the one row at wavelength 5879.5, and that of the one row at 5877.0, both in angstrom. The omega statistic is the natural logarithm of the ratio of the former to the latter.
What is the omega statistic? 0.06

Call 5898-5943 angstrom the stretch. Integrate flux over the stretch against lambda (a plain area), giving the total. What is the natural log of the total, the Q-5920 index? 5.3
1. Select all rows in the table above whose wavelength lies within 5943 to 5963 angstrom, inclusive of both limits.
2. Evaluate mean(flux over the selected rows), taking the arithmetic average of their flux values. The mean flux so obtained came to 4.31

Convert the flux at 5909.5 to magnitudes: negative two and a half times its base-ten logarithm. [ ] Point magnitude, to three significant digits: -1.62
